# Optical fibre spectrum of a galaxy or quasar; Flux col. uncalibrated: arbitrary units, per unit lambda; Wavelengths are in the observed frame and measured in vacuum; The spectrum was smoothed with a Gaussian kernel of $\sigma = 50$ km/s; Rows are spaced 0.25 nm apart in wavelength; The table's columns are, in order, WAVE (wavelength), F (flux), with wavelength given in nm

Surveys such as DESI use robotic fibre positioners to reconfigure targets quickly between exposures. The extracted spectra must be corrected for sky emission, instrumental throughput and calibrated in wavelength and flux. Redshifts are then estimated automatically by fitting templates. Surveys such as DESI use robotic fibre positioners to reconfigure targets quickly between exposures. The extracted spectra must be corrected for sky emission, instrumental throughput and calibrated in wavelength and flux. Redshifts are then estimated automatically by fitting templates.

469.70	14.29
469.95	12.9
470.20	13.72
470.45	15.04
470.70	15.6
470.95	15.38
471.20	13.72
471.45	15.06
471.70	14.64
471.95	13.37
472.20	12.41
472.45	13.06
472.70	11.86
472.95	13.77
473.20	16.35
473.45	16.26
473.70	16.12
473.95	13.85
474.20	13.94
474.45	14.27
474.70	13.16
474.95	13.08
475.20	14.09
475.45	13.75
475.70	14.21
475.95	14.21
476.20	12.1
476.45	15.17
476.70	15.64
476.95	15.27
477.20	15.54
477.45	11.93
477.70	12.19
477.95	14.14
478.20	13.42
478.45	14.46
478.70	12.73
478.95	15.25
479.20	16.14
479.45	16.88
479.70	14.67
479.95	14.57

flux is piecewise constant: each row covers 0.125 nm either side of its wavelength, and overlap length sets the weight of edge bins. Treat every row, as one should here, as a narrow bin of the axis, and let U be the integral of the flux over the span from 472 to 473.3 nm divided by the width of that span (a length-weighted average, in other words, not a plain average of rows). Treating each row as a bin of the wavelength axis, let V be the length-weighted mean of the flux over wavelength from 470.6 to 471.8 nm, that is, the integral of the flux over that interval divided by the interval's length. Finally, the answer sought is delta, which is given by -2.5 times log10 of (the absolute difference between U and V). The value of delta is -0.4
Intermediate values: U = 13.4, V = 14.9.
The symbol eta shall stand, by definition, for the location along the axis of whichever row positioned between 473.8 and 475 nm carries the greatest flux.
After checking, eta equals 474.45 nm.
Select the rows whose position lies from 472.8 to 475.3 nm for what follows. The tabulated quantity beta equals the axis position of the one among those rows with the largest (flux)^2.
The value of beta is 473.20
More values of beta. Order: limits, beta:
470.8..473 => 470.95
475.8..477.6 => 476.70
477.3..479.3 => 479.20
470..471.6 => 470.70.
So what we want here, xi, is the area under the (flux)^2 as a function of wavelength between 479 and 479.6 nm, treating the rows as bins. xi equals 159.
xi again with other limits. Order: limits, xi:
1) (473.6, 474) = 92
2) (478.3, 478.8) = 93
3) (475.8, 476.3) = 88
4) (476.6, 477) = 96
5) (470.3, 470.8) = 116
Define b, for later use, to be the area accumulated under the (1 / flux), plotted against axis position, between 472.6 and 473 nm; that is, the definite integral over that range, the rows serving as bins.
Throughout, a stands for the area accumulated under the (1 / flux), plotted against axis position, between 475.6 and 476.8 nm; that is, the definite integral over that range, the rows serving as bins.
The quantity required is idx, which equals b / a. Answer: 0.37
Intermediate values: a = 0.085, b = 0.032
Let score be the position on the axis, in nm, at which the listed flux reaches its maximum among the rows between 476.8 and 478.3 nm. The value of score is 477.20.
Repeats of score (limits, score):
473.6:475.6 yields 473.70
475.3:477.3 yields 476.70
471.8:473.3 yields 473.20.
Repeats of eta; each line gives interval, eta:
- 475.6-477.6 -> 476.70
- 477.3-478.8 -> 478.45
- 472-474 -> 473.20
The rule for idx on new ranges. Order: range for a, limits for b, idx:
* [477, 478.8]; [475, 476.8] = 0.96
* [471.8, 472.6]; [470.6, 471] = 0.42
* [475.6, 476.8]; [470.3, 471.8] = 1.19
